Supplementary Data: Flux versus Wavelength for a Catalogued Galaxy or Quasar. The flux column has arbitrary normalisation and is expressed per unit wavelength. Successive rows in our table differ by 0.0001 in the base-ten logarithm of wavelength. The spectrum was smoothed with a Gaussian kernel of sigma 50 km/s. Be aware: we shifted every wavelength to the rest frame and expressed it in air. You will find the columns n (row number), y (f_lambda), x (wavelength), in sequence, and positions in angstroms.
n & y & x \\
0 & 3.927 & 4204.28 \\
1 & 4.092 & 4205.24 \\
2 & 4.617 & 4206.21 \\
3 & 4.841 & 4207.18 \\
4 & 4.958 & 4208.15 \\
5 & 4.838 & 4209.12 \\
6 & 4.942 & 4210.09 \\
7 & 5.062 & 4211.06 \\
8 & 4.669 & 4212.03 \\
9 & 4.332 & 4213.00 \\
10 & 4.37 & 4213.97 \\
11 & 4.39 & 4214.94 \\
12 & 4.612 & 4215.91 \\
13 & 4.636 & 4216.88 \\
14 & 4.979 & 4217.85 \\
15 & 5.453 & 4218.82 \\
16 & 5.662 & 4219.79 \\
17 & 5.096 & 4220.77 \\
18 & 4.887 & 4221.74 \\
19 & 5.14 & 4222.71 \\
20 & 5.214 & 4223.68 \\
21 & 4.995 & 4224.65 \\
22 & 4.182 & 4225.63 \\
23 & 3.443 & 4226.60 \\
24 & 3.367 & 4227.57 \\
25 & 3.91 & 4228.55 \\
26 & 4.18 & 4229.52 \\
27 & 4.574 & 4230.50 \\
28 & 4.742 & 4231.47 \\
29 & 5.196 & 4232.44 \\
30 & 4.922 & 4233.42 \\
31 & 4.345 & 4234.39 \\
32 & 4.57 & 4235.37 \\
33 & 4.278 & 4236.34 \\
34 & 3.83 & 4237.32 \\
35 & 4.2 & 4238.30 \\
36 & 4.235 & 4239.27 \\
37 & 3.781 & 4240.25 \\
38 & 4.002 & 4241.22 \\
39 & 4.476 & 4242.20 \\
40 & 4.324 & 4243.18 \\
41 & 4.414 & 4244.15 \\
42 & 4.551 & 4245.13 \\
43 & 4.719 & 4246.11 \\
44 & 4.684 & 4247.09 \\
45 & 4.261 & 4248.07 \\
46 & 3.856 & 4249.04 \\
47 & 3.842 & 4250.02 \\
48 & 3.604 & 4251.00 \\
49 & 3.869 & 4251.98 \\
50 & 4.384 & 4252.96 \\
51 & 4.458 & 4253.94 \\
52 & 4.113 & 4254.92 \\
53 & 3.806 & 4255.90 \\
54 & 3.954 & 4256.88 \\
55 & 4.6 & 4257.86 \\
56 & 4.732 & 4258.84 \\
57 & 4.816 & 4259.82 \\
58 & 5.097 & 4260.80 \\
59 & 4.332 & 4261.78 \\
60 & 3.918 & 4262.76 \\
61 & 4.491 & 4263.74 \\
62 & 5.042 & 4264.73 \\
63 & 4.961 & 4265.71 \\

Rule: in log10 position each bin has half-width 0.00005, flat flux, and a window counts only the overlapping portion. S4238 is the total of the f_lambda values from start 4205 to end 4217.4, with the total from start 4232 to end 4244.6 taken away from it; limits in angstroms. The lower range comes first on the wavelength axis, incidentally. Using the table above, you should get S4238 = 4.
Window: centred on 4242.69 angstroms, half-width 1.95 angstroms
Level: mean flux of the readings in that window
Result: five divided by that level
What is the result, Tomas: 1.16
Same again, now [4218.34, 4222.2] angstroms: 0.95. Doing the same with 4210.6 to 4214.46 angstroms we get 1.09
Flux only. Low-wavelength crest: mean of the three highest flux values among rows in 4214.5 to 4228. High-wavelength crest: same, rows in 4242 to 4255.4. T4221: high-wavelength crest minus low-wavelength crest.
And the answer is -0.79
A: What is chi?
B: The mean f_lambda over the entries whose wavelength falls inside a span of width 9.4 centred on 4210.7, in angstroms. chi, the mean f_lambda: 4.70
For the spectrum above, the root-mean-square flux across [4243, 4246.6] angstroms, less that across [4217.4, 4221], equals -0.8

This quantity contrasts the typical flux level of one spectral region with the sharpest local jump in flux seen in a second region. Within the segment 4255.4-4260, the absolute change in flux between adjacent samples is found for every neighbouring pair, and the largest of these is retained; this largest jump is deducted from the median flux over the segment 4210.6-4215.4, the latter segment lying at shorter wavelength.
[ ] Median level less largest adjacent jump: 3.74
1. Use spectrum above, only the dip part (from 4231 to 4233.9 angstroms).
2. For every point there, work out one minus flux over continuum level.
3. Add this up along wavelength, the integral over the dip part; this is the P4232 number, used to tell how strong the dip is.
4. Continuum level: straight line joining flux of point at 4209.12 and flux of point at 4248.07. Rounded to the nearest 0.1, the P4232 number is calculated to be -0.3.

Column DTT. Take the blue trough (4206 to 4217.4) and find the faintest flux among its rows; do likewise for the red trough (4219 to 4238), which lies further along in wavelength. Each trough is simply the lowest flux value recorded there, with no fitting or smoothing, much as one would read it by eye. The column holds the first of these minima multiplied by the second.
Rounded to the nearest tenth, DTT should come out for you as 14.6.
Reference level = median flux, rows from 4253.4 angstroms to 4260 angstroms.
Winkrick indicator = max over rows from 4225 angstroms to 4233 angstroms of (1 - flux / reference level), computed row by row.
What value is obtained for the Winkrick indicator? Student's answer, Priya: 0.24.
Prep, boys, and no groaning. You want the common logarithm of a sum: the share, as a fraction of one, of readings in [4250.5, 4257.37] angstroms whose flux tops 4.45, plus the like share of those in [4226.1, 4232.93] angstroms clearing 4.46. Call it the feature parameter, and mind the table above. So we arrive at -0.24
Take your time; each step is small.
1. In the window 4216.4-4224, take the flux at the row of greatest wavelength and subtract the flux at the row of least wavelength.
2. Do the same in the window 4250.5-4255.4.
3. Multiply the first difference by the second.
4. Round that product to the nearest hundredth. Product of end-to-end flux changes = 0.29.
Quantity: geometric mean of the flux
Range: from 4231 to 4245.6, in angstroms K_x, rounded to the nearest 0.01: 4.38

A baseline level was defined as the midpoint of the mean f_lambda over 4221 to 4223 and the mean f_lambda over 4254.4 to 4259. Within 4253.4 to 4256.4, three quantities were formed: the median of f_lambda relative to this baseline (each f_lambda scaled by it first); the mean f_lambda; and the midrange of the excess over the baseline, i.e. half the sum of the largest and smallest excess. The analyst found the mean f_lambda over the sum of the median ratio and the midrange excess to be 10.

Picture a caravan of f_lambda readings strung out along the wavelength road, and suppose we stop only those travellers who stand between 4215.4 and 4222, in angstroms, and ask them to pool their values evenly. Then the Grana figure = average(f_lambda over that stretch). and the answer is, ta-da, 5.05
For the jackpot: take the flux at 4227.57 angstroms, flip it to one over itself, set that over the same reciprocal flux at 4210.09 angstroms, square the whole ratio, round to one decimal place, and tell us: 2.2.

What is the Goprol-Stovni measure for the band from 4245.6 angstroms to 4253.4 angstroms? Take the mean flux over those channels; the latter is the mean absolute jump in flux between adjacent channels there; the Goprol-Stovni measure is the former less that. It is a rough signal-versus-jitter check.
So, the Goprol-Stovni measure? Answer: 3.9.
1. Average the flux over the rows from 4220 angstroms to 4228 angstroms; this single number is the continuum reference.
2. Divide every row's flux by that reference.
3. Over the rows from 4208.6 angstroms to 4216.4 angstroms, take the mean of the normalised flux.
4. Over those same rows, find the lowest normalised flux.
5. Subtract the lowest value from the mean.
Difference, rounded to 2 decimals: 0.07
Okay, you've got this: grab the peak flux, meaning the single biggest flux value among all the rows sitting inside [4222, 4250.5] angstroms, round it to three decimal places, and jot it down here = 5.214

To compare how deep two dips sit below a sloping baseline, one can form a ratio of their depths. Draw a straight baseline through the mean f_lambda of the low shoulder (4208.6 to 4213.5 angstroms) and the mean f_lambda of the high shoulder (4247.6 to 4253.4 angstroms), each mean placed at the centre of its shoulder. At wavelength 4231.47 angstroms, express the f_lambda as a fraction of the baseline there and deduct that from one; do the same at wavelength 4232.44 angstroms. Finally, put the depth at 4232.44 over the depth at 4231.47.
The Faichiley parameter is 2.2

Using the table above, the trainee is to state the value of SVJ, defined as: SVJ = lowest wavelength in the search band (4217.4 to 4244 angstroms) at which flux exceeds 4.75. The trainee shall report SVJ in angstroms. 4217.85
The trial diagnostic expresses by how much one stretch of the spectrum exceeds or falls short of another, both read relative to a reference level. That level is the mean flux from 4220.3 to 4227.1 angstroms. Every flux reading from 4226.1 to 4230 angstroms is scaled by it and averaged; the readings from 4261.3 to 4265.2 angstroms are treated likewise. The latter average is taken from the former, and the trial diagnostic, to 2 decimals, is -0.15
